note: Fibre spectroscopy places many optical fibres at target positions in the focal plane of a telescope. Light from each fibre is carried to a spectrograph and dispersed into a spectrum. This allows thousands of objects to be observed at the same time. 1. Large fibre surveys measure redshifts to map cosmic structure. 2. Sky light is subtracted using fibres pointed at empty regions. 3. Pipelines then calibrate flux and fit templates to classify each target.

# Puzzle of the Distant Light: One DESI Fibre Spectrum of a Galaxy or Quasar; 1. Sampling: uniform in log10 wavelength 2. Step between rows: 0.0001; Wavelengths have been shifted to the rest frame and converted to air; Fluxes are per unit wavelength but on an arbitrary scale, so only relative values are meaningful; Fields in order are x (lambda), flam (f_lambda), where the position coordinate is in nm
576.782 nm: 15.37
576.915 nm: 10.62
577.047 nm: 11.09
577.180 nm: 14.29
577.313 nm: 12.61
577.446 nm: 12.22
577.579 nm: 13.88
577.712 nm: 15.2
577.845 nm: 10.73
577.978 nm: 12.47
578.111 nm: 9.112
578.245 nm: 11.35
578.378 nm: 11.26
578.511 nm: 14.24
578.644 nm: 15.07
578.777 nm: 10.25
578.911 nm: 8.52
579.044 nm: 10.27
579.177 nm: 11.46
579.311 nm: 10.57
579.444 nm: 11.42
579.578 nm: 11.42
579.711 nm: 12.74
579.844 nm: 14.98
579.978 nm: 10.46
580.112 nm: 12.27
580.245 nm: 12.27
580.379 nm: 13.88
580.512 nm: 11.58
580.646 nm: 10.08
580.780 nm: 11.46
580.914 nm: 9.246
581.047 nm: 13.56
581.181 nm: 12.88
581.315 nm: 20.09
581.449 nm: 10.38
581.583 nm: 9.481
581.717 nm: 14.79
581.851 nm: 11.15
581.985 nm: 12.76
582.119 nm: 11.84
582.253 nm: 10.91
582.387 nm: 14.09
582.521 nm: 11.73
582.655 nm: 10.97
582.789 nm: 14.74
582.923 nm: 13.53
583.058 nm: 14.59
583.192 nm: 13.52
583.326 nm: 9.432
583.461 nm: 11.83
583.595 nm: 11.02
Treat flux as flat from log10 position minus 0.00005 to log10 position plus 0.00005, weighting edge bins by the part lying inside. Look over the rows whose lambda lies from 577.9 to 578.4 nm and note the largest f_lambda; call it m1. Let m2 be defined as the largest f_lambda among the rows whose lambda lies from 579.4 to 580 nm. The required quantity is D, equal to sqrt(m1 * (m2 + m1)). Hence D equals 18.5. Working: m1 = 12.47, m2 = 14.98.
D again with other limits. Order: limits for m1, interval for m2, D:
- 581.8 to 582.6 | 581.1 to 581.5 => 21.9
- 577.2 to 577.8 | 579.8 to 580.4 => 21.4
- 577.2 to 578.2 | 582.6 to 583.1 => 21.3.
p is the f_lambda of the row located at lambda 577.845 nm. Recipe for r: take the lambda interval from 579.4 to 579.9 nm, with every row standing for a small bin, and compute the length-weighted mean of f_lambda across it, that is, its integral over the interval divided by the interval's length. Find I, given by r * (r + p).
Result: 296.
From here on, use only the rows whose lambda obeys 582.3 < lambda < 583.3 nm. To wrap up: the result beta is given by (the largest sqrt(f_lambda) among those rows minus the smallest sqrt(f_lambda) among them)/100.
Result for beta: 0.0053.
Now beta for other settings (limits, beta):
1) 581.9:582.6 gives 0.0045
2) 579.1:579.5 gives 0.0013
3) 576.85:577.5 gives 0.0052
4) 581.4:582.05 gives 0.0077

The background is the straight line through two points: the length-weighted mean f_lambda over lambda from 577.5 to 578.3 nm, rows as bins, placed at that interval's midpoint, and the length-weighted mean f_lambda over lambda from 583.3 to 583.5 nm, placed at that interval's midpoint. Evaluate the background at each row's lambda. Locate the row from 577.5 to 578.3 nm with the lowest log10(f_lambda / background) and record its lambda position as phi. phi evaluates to 578.111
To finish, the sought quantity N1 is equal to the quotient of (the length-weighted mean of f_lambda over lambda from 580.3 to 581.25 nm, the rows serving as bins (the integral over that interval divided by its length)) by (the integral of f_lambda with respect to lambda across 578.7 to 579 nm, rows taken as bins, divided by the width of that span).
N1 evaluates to 1.23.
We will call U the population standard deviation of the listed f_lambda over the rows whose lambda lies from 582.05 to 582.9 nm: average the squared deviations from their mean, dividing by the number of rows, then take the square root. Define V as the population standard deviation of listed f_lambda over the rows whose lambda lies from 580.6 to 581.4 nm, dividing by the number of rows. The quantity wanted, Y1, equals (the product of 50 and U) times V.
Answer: 265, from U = 1.49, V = 3.5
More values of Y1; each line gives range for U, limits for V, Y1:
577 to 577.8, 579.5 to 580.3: 96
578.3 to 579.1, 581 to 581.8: 399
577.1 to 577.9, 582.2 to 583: 112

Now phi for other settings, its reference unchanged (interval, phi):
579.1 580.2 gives 579.311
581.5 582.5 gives 581.583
